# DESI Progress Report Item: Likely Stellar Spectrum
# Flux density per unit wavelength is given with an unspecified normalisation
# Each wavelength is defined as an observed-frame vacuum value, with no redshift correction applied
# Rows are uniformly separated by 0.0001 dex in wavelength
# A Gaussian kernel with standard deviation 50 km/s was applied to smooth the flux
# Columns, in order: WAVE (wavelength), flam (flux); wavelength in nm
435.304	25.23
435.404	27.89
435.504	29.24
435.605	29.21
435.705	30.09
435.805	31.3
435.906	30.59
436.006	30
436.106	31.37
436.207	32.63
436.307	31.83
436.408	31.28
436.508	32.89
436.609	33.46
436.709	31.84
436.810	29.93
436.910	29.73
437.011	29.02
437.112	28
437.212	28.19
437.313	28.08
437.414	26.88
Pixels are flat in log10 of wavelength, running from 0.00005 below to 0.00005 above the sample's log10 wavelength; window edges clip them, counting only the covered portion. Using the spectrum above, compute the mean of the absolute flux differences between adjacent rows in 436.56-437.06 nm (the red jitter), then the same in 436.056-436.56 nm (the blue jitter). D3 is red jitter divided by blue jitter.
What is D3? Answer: 1.1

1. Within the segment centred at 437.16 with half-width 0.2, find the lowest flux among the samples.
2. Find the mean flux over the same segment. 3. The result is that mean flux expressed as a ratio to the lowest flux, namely 1.01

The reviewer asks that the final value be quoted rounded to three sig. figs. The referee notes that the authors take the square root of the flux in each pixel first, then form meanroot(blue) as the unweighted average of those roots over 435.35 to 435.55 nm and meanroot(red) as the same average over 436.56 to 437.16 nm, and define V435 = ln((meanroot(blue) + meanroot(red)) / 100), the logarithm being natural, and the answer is -2.22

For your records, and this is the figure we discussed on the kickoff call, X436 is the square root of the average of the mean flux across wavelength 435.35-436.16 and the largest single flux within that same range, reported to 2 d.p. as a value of 5.54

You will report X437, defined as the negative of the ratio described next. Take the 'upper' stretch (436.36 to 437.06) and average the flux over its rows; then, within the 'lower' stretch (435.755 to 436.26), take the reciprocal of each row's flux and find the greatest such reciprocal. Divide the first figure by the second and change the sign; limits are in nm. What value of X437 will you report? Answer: -935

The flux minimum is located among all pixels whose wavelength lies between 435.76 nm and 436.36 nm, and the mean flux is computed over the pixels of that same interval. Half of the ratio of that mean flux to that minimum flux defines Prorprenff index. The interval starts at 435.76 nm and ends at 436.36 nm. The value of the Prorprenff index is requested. 0.521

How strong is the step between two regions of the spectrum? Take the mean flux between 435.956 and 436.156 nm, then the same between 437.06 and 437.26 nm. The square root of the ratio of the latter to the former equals 0.96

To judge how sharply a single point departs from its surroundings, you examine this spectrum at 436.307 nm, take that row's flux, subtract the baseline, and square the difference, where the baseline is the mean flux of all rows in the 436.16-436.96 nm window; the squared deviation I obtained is 0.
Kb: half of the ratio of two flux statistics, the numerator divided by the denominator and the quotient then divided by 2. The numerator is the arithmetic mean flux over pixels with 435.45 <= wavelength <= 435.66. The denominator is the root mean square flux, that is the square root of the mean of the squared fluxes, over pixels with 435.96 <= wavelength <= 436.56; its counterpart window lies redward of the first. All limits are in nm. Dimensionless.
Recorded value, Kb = 0.461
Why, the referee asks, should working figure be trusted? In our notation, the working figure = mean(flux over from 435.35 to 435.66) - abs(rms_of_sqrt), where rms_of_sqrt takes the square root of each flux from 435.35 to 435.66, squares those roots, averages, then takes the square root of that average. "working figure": 23.4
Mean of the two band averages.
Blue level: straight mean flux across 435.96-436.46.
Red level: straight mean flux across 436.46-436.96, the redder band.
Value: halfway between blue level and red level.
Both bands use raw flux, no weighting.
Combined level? 31.5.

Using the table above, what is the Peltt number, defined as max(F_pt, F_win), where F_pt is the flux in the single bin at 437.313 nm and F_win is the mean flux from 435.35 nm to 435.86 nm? 29.5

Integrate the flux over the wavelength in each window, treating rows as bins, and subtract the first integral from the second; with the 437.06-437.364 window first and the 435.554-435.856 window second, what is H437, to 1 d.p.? 0.6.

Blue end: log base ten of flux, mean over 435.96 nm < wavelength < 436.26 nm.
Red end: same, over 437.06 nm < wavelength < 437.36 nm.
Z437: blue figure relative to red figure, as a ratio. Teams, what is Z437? 1.03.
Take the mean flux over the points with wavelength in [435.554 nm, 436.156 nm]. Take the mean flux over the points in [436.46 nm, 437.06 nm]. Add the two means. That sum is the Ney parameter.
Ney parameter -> 61.6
